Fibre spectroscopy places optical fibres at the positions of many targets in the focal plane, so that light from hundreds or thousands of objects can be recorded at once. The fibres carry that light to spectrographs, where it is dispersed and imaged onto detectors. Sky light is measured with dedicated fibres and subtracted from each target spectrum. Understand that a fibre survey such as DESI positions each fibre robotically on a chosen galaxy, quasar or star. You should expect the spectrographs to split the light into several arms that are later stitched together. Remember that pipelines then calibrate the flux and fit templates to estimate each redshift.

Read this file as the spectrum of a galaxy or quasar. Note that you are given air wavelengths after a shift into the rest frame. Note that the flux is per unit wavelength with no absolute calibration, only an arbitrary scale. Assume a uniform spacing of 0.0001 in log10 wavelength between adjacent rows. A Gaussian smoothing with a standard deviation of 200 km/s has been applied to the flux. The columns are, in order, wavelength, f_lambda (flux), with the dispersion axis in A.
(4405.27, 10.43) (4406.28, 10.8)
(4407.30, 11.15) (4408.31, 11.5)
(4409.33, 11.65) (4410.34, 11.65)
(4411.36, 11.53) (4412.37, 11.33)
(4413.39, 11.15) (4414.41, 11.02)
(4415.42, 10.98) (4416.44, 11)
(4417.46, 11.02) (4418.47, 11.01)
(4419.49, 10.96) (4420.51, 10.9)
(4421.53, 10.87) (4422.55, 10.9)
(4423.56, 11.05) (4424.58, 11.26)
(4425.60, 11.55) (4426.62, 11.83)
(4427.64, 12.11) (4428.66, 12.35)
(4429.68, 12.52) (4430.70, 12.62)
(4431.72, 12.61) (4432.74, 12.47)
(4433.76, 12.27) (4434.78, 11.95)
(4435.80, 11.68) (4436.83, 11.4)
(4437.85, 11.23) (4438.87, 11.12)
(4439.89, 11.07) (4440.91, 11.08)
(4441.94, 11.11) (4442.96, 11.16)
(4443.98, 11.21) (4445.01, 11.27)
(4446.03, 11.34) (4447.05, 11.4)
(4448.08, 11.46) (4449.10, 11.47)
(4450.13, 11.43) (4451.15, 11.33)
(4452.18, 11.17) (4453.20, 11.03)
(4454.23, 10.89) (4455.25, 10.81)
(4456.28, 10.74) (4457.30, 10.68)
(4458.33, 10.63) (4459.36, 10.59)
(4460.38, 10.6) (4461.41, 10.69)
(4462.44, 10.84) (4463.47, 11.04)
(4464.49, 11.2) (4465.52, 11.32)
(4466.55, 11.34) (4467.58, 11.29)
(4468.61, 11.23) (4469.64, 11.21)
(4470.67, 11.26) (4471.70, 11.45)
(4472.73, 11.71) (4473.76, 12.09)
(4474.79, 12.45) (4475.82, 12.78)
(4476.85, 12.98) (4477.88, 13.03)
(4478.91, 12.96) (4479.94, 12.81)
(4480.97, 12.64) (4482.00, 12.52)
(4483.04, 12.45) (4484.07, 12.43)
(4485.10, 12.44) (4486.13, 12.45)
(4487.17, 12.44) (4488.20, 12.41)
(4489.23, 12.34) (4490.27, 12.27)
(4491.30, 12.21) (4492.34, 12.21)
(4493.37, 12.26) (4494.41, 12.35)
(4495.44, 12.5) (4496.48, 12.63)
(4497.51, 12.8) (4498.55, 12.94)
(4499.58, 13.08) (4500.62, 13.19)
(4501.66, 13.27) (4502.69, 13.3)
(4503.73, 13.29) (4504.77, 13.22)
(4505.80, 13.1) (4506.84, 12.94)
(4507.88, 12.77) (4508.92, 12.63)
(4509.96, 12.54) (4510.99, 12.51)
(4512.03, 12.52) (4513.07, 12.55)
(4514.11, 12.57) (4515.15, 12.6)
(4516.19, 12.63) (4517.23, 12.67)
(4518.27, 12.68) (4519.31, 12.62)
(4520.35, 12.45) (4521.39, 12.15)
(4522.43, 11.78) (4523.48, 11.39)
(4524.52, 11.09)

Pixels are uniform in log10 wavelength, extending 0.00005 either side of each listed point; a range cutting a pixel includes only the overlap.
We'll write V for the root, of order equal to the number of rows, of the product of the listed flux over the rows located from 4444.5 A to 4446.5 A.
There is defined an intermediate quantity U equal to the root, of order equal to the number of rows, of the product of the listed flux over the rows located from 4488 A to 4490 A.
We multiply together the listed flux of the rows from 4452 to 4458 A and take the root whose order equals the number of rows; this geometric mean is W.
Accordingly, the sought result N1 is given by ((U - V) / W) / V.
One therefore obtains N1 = 0.0087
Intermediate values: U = 12.4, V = 11.3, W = 10.9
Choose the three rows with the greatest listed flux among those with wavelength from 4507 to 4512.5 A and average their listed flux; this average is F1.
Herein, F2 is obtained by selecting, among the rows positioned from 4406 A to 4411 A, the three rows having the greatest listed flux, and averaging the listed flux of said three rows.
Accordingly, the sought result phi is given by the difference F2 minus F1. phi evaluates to -1.0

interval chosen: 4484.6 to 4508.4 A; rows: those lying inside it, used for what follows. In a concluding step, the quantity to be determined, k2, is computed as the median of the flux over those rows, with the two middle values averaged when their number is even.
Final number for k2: 12.6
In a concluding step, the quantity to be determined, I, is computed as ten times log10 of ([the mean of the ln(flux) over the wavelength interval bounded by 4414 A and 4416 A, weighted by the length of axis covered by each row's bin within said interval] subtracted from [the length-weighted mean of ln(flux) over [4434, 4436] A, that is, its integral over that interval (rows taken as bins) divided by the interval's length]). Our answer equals -11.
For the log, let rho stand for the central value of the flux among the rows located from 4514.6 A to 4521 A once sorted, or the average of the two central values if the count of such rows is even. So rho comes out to 12.6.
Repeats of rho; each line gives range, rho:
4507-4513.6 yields 12.5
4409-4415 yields 11.4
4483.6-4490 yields 12.4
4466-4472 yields 11.3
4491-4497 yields 12.3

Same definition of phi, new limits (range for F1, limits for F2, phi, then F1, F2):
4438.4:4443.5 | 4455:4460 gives -0.4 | 11.1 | 10.7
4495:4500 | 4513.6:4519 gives -0.3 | 12.9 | 12.7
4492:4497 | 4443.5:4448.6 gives -1.1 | 12.5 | 11.4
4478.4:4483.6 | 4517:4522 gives -0.1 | 12.8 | 12.7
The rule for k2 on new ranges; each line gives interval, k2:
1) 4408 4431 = 11.3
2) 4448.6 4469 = 11.0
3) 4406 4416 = 11.2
